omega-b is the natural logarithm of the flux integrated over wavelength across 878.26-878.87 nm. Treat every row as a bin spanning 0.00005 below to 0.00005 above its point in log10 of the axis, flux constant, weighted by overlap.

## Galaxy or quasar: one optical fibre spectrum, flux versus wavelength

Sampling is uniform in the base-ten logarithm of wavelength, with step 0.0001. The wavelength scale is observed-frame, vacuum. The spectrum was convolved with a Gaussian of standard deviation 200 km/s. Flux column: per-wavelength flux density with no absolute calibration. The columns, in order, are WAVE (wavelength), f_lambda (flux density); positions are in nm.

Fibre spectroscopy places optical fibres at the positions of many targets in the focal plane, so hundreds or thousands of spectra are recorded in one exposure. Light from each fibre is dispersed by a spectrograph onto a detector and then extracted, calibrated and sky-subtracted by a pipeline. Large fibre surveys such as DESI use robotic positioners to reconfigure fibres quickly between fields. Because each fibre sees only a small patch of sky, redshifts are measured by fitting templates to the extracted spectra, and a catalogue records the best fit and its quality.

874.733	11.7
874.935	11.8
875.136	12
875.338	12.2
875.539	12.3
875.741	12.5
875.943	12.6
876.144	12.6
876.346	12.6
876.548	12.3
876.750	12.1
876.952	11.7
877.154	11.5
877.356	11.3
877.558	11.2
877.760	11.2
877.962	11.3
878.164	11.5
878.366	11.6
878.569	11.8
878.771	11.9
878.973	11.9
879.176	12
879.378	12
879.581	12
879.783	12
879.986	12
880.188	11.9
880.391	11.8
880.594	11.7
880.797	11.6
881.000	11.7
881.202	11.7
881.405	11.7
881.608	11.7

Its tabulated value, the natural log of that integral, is 1.97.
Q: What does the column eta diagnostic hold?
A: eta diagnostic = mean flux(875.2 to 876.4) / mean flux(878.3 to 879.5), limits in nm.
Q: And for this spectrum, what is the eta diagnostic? 1.05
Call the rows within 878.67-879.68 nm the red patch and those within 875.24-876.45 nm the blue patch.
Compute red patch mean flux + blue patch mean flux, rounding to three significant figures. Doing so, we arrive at 24.4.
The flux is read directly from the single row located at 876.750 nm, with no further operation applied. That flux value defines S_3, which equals 12.1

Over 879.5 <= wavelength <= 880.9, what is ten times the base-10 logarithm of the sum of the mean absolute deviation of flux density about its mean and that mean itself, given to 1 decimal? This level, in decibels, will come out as 10.8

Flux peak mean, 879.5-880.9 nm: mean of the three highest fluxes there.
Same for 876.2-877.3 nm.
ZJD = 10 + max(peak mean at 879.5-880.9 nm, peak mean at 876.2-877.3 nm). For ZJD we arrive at 22.3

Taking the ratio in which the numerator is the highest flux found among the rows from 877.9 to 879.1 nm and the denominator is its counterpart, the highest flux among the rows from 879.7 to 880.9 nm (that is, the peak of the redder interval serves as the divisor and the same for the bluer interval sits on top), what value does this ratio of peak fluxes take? 0.99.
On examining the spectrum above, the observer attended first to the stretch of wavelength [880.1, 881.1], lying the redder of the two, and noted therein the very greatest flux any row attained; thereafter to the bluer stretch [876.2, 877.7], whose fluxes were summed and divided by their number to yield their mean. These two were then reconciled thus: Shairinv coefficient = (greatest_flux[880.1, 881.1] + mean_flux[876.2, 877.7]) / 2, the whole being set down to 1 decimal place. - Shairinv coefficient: 11.9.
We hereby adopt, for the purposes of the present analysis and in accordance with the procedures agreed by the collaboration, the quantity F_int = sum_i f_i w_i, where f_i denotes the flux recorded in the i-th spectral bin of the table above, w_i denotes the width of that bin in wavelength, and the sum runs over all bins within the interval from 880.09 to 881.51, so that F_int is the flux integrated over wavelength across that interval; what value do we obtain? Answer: 16.7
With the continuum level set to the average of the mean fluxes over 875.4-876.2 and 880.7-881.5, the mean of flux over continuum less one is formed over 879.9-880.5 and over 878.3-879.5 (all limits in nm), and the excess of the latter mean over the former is 0.00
